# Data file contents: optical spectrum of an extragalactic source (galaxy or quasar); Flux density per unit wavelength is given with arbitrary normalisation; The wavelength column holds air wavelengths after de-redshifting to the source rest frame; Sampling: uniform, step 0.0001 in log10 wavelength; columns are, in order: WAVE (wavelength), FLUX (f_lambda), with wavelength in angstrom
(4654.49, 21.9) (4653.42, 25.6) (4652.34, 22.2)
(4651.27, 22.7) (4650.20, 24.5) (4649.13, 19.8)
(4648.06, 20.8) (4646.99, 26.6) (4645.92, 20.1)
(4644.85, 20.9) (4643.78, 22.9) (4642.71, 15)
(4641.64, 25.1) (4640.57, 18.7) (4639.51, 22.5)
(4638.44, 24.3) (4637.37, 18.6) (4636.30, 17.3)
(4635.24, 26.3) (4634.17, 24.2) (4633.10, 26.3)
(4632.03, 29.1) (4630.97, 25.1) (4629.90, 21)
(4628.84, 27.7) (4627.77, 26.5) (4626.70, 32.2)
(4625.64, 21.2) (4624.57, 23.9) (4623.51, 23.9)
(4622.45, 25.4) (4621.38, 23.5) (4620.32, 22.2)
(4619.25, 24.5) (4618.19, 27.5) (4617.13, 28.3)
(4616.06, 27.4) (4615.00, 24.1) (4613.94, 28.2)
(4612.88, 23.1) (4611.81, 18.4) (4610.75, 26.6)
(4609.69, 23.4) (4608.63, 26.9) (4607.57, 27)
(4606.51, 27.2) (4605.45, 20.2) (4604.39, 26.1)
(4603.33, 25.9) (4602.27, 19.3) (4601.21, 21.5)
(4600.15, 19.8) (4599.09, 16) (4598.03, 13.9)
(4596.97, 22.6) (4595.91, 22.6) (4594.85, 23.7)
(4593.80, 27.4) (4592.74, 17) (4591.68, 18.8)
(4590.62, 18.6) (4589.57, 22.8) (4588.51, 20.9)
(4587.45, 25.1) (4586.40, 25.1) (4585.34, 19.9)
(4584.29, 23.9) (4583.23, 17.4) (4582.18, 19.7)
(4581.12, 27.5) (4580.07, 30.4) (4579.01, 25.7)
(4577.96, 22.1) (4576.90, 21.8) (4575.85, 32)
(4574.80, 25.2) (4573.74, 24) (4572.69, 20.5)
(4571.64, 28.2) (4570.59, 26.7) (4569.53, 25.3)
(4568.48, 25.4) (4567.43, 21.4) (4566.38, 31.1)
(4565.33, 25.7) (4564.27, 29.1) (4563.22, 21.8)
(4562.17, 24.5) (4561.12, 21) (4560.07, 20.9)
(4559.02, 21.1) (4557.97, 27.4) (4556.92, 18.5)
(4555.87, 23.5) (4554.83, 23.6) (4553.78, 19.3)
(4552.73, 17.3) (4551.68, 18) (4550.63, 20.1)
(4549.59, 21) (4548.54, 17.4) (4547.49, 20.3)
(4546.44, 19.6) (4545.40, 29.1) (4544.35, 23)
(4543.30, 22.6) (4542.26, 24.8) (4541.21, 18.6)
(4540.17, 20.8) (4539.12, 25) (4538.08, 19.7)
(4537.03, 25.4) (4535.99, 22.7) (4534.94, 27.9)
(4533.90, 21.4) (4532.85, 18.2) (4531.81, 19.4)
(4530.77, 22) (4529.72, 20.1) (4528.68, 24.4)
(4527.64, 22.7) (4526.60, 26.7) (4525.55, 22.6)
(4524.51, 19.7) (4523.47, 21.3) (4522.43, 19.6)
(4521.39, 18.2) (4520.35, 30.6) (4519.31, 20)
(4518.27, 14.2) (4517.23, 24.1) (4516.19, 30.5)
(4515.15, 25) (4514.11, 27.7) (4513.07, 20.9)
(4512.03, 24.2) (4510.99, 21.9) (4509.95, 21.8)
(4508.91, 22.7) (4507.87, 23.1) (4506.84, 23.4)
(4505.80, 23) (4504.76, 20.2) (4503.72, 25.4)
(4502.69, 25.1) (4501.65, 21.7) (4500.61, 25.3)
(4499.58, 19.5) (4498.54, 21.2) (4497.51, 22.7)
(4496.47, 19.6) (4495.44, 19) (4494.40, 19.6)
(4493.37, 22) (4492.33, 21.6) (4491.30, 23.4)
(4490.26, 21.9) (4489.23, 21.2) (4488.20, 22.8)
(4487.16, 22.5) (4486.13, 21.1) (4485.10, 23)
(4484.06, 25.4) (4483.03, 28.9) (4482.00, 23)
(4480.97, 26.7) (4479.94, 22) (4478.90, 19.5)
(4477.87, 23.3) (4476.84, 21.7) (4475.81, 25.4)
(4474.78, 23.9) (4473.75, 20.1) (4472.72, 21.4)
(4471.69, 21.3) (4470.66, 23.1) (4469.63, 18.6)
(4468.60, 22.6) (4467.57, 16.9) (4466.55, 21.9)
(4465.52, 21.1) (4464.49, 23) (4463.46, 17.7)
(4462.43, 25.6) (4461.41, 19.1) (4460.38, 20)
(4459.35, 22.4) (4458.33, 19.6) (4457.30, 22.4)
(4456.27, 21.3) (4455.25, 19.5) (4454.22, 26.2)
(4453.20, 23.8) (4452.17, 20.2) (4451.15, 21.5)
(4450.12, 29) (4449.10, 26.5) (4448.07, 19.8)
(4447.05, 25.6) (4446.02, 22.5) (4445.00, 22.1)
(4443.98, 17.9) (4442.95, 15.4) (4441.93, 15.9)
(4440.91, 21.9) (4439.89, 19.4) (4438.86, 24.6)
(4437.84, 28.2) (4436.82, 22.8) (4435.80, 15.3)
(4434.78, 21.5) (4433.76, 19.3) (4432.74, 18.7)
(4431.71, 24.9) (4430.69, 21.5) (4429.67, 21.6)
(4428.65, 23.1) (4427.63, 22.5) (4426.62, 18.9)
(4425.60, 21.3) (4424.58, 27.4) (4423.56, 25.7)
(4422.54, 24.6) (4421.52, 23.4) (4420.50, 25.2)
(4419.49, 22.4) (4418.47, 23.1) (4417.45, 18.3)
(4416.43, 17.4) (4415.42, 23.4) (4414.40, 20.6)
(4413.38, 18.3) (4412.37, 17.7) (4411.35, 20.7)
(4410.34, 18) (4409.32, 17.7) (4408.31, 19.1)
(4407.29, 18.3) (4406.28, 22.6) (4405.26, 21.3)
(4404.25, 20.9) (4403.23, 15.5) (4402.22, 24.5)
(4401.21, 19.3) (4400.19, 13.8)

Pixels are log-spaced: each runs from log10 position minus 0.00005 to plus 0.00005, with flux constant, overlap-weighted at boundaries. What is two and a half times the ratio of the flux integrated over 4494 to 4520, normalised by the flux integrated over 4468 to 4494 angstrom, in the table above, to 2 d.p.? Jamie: 2.49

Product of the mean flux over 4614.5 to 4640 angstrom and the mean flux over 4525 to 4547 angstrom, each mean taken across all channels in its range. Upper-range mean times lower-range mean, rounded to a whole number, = 561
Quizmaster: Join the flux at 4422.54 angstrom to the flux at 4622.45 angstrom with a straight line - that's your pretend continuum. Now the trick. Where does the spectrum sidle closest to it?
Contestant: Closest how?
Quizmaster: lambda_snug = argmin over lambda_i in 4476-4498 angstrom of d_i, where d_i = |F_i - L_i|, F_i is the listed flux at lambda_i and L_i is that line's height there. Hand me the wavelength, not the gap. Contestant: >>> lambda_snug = 4484.06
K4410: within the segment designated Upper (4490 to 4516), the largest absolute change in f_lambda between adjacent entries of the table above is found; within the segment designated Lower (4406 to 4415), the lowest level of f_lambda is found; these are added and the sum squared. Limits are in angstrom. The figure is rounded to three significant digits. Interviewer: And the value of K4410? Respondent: 600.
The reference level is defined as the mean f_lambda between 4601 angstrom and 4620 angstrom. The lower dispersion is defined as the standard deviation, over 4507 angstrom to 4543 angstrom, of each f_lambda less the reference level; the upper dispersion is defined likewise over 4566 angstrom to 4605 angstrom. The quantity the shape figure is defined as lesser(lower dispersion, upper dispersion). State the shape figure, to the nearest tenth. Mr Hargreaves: 3.5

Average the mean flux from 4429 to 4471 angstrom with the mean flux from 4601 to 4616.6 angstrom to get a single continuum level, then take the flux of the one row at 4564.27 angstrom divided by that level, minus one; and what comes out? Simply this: 0.27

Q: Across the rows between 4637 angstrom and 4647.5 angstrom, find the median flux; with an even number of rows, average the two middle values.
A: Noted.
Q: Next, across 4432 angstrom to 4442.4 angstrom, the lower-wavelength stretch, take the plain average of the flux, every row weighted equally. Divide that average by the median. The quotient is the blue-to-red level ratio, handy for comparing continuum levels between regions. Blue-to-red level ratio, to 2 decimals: 0.96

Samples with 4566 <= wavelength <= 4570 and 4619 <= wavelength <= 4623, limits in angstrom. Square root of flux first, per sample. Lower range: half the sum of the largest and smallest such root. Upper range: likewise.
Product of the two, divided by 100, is 0.249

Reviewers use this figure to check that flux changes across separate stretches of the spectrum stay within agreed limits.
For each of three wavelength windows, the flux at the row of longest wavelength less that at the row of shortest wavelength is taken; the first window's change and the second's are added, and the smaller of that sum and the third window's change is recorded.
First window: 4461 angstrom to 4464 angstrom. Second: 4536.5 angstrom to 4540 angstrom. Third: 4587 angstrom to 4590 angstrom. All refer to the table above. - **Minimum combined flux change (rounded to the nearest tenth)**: -2.3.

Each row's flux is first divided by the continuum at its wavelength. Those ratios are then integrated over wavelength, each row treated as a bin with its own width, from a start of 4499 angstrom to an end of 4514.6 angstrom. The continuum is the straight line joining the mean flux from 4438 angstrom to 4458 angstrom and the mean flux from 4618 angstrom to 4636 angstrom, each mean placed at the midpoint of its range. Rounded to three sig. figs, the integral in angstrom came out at 15.6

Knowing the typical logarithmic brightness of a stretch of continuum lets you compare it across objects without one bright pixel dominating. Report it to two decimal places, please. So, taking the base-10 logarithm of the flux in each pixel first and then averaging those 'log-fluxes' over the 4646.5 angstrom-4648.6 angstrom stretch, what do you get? 1.37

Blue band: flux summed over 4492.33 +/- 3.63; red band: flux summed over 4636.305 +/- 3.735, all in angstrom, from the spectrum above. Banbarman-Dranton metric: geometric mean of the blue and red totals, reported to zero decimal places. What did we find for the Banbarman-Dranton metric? 154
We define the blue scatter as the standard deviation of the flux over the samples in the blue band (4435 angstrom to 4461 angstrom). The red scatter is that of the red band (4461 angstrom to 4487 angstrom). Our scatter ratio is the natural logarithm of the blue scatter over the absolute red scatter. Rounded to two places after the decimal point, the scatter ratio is 0.26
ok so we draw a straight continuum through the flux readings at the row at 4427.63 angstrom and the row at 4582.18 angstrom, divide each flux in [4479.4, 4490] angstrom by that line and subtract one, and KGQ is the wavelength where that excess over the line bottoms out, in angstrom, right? 4486.13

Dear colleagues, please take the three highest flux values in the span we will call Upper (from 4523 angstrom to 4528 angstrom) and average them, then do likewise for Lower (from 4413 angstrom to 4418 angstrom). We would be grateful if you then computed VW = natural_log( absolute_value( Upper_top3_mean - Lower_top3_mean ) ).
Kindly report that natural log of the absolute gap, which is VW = 1.2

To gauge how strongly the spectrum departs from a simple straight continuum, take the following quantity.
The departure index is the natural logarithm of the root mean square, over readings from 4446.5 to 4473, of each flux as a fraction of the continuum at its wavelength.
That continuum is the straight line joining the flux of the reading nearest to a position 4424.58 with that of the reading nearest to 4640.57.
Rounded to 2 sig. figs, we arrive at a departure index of -0.16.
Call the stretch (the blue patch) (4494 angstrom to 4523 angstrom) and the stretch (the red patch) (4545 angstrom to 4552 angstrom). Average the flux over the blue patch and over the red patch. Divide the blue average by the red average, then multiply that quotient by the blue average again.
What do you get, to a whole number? 24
